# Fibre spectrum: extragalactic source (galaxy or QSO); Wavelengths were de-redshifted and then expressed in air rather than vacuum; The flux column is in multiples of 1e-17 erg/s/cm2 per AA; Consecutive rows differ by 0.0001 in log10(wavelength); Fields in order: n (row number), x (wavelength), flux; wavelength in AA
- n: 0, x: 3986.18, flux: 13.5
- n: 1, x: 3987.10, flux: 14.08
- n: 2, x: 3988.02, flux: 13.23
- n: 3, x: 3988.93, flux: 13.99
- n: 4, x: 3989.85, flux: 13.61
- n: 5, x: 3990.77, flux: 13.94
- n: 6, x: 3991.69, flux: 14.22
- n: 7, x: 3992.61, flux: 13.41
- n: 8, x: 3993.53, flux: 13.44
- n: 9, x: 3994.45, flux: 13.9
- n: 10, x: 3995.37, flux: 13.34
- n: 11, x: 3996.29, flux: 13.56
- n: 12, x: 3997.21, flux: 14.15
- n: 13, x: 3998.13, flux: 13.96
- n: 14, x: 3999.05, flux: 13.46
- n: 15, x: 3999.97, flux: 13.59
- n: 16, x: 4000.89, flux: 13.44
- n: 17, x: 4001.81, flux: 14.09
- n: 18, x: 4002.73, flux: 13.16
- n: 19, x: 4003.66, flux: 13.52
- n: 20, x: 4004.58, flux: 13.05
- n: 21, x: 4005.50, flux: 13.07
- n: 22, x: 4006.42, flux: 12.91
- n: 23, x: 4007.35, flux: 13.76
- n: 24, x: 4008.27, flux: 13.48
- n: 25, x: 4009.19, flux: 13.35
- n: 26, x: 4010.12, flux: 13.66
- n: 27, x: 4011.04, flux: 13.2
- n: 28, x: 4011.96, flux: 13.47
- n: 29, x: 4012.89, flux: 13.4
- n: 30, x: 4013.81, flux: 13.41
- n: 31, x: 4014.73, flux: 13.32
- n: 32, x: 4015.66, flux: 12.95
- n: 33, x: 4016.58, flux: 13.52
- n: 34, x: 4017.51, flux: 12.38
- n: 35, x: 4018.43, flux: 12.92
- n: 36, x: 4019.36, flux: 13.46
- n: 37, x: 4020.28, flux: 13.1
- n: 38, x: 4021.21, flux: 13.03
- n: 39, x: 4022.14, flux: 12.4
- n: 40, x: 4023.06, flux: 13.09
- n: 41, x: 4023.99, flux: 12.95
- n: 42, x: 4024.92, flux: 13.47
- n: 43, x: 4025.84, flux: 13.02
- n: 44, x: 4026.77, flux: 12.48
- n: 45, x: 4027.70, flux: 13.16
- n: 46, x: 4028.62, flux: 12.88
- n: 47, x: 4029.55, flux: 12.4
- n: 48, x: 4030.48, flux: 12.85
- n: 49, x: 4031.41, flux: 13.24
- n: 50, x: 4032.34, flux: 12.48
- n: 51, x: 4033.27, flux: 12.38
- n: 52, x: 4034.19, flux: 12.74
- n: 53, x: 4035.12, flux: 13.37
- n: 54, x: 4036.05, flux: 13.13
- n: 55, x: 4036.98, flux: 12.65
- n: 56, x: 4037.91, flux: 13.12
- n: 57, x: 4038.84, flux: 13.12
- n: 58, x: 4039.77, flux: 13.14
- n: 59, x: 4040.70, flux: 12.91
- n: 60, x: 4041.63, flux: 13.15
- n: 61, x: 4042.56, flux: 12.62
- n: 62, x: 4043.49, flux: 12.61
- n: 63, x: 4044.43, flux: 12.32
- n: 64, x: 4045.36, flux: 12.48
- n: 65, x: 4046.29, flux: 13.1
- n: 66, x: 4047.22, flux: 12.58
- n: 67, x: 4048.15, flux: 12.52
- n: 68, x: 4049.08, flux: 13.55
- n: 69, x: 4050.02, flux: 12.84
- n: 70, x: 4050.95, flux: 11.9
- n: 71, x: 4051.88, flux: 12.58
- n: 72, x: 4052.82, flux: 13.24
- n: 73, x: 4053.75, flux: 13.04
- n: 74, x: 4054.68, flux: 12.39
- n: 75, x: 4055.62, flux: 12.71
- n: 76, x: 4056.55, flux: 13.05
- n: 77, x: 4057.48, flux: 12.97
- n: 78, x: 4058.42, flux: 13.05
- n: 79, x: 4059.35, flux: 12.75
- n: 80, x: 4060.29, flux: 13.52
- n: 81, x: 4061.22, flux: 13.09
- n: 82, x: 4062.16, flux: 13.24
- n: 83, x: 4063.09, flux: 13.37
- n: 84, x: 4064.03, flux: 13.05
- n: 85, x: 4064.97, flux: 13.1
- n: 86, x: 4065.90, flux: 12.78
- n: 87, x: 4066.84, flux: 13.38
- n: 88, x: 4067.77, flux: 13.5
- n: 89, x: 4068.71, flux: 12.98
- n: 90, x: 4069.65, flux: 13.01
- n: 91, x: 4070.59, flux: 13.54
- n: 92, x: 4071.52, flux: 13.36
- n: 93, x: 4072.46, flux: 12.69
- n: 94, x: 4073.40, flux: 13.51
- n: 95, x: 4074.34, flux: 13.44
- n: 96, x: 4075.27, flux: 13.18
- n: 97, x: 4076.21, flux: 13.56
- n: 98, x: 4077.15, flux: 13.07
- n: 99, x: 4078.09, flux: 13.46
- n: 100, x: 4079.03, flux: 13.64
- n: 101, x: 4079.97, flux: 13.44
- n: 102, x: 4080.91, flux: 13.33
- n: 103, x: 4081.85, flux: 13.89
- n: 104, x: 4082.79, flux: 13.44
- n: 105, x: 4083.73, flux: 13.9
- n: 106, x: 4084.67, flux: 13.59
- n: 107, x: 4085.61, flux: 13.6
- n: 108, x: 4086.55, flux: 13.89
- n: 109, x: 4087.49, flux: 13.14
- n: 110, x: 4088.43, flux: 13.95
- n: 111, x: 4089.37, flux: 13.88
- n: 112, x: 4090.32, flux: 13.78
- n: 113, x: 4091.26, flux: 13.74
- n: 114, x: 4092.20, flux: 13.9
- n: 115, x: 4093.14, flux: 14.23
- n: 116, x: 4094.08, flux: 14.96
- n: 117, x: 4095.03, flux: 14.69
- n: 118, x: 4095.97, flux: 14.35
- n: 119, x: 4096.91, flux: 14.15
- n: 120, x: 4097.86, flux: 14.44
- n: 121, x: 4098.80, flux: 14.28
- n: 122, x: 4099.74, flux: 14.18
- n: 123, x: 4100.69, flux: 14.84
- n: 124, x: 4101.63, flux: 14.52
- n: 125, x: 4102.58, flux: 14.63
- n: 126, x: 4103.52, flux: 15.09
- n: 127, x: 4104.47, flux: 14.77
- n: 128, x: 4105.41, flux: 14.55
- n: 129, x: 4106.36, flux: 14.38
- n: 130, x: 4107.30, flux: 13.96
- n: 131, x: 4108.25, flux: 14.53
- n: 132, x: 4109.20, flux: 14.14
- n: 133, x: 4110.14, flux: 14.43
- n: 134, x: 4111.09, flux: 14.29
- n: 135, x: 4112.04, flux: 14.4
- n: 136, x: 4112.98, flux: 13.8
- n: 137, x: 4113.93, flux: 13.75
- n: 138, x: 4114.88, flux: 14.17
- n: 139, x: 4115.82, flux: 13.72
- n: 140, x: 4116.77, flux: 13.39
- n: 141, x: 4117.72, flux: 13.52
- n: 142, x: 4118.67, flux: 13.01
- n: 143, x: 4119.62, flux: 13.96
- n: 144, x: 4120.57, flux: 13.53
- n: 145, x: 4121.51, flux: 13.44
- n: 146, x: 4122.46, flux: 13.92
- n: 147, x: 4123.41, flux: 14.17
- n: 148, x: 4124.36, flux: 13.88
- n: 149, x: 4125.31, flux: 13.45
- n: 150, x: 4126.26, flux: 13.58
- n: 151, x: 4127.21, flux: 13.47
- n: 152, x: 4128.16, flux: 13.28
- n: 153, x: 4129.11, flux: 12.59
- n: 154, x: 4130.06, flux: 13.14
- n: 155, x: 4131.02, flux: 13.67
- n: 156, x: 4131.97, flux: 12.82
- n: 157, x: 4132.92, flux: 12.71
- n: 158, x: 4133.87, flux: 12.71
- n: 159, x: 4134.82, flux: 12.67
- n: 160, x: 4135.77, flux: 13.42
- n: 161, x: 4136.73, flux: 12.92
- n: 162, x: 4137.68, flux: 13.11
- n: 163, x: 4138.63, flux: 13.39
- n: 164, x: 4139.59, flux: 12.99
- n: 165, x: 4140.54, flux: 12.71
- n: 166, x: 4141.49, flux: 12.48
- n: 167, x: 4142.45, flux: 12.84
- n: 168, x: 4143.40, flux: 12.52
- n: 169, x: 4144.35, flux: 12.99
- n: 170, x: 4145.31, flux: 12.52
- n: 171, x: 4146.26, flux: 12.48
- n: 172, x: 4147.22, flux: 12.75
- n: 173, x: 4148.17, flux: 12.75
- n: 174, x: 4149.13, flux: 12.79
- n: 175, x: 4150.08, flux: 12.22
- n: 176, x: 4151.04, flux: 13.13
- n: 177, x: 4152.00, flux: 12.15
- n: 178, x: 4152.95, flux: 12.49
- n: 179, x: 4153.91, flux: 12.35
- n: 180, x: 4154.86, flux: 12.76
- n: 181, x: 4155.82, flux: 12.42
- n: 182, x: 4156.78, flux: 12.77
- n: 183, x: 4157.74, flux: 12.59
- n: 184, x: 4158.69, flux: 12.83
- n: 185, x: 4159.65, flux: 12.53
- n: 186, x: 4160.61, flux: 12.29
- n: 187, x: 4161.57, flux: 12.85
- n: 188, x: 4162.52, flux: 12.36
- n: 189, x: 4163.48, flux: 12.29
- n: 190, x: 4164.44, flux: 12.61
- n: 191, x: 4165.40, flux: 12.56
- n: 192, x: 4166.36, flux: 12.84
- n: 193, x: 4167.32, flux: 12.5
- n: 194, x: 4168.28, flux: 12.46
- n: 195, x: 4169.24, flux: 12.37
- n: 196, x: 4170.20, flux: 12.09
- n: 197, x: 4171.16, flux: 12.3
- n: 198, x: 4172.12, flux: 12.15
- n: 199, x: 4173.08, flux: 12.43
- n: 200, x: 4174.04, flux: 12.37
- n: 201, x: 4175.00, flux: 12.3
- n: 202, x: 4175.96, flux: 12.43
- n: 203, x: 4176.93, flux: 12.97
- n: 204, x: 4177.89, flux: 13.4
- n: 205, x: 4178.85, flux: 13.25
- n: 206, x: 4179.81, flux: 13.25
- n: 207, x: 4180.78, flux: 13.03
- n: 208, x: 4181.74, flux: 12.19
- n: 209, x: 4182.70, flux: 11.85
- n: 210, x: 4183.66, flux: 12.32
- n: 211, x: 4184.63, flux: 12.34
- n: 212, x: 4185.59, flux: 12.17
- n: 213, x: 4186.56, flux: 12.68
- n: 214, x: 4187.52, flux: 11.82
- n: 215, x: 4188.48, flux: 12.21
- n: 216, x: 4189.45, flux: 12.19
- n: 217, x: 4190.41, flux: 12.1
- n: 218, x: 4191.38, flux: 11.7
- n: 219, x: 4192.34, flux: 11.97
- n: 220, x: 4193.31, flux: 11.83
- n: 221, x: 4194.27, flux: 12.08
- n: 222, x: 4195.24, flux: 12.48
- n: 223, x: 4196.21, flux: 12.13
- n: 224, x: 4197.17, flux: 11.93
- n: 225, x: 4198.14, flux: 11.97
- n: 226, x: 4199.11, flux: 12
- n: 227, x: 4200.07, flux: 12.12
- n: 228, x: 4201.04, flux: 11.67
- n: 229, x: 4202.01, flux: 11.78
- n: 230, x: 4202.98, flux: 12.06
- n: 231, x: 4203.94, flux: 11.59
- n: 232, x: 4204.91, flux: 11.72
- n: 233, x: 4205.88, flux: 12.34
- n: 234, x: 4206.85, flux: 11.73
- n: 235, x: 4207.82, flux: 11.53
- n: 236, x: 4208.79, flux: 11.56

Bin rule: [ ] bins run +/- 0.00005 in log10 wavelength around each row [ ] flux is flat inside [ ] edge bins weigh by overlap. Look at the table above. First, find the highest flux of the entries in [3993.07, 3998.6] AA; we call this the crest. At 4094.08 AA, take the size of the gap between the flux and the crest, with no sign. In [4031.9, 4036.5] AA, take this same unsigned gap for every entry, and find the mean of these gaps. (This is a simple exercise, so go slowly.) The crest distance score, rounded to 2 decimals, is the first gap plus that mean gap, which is 2.14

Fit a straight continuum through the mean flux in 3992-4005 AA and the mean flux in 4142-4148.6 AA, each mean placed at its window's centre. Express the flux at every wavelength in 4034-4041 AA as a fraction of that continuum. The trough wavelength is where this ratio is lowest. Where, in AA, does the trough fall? 4036.98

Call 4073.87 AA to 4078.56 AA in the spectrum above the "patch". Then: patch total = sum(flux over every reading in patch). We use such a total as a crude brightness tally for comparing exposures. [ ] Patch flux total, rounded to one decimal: 66.7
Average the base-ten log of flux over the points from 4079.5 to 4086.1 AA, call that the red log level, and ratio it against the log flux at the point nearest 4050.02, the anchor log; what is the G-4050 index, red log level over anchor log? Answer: 1.02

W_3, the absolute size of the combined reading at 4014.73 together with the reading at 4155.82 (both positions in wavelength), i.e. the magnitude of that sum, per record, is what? 25.7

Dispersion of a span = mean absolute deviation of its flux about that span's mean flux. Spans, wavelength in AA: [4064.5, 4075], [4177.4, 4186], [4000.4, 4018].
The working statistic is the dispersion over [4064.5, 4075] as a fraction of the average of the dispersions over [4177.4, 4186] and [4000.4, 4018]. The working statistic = 0.68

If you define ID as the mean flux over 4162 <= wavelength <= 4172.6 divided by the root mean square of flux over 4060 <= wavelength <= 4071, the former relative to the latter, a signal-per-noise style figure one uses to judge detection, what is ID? 0.94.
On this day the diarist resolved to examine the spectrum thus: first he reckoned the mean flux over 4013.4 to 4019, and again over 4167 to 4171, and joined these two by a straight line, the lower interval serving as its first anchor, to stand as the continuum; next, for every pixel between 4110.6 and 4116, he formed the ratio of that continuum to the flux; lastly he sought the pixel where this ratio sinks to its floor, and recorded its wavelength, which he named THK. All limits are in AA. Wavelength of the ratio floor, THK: 4112.04 AA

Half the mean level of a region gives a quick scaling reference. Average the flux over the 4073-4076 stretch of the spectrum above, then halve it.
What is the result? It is 6.7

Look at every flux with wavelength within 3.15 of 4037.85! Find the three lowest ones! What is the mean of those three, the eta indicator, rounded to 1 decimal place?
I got 12.9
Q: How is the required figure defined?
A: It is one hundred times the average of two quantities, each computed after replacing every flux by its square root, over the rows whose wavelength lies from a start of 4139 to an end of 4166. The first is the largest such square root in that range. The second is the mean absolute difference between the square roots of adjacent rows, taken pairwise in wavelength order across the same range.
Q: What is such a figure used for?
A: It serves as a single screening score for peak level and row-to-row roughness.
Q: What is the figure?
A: 184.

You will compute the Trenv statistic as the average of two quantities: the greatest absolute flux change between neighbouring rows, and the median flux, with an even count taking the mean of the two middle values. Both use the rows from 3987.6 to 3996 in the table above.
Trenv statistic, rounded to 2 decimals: 7.21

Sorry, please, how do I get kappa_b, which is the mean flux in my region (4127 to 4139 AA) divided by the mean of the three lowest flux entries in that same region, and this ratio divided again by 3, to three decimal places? 0.344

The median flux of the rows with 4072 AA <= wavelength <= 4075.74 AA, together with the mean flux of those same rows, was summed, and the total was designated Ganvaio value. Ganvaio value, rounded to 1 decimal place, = 26.5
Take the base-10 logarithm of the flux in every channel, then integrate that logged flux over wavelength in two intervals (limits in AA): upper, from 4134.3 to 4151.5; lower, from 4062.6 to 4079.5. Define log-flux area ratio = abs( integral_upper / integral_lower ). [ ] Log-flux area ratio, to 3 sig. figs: 1.00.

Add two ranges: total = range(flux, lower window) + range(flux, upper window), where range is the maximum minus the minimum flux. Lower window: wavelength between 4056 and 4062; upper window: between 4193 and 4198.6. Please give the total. 1.42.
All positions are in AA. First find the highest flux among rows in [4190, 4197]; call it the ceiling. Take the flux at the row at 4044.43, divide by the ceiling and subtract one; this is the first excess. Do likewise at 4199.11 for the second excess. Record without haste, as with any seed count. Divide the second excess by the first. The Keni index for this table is 3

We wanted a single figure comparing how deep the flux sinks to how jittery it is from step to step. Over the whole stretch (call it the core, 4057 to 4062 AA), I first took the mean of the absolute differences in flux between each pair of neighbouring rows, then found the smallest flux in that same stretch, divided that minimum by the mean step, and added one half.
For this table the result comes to 33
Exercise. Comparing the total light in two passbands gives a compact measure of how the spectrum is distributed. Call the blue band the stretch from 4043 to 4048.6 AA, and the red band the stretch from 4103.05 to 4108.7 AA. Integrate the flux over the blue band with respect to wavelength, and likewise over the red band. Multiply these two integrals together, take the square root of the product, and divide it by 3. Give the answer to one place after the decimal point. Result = 25.4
